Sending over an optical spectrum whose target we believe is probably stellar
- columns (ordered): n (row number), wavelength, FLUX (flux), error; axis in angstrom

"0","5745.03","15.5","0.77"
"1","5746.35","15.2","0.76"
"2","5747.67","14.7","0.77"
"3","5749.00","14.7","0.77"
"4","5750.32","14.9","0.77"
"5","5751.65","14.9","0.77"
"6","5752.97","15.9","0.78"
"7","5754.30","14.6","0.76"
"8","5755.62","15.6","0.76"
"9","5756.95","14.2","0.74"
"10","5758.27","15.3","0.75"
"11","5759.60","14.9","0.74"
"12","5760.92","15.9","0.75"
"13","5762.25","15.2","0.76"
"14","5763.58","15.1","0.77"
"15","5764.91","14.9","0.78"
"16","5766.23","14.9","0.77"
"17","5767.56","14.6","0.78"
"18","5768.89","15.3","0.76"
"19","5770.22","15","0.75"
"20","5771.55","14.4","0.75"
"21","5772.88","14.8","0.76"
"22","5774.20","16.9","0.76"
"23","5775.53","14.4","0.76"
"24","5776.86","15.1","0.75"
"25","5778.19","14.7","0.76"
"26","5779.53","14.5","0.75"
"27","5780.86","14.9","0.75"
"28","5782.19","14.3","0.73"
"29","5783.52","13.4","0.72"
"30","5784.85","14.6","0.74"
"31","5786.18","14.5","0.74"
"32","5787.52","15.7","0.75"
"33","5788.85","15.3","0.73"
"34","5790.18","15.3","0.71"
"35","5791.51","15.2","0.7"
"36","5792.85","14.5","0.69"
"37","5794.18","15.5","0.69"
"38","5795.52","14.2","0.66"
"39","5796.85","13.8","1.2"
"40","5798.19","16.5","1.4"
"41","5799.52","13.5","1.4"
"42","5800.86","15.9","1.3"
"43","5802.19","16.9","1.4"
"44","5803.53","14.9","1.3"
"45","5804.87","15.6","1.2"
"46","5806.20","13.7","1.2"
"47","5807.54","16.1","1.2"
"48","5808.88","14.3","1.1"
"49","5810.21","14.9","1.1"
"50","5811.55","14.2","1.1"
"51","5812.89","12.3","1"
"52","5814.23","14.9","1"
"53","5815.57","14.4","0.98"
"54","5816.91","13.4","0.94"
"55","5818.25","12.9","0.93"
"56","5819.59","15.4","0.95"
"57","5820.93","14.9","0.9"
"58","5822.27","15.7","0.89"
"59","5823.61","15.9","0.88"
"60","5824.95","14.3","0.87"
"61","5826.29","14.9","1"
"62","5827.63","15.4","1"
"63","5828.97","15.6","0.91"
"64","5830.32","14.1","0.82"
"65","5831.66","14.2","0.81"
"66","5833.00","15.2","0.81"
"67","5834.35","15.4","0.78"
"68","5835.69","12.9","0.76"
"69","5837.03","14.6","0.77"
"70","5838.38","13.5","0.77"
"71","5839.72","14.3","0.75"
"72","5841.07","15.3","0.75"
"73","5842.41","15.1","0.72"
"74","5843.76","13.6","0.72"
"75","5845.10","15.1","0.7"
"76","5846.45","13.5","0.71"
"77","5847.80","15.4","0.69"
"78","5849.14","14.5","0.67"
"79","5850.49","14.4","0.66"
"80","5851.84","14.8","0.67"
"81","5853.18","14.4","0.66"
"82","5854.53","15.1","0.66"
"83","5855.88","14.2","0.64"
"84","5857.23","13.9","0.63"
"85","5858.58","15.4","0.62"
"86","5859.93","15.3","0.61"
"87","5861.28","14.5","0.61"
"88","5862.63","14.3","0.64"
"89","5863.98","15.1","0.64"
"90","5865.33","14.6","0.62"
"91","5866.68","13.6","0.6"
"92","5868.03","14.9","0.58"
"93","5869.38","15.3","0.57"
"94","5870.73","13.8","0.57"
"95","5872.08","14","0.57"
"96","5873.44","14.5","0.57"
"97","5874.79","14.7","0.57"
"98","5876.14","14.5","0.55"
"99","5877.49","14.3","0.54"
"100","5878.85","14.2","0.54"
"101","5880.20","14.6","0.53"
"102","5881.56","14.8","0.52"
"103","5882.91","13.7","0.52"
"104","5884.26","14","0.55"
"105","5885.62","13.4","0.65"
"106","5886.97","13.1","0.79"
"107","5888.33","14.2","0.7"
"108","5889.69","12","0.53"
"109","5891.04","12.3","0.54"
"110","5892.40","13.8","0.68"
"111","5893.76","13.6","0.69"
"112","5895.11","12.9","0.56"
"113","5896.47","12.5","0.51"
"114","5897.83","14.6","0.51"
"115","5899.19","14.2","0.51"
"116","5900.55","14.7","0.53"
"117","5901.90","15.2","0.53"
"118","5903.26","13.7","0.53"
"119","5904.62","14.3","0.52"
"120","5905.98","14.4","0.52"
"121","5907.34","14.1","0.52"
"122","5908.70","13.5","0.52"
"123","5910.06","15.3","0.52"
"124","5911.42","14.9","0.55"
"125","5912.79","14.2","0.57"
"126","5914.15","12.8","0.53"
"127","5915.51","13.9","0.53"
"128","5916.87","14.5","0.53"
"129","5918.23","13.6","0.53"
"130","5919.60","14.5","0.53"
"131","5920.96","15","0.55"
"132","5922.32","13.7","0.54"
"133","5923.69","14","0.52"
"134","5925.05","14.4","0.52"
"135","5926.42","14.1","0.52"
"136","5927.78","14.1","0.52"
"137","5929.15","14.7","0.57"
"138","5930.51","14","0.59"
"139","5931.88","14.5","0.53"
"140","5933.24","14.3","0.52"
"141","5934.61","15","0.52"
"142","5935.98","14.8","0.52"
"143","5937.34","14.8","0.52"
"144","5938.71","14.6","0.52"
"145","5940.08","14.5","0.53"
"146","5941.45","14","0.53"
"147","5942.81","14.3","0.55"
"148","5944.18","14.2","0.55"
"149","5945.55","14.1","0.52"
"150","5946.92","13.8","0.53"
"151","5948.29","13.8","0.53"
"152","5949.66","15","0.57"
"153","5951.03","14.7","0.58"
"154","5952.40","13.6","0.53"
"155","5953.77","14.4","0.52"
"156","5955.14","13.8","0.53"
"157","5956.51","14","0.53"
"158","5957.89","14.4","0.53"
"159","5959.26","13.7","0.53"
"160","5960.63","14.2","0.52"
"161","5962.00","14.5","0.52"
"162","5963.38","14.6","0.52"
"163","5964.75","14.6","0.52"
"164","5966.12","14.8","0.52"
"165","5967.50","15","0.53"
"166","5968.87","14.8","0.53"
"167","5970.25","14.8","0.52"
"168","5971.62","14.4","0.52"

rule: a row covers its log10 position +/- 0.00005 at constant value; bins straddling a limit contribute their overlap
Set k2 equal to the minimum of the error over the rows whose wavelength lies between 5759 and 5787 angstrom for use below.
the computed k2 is 0.7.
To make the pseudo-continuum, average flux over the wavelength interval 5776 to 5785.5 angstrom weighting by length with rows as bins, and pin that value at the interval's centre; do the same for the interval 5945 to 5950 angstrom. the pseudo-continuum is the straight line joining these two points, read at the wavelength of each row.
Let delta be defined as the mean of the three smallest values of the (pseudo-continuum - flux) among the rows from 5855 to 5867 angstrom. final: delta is -0.96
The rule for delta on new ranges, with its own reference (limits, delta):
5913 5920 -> -0.12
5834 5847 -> -0.91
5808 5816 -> -0.31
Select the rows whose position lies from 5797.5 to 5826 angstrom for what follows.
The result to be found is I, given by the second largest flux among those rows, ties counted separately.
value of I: 16.5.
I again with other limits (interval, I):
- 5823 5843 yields 15.6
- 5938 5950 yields 14.6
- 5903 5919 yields 14.9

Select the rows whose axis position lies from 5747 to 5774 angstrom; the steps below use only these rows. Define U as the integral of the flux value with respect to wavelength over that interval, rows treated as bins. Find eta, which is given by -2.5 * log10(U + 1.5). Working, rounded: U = 406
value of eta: -6.52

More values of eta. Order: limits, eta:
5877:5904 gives -6.43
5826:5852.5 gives -6.47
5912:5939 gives -6.47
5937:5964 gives -6.47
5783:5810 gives -6.52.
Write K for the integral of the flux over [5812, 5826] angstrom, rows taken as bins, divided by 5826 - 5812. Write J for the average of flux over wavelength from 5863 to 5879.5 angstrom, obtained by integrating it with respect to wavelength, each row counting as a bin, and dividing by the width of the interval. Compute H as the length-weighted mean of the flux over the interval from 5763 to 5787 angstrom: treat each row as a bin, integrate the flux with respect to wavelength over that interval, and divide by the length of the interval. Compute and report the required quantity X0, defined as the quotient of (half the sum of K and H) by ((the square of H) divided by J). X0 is 0.96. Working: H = 14.8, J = 14.5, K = 14.4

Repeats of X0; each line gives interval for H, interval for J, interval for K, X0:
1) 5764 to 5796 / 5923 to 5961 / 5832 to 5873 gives 0.95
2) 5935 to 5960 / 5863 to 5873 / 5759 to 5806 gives 1.04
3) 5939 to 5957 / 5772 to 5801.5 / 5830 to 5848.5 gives 1.06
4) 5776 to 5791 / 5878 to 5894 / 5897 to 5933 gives 0.91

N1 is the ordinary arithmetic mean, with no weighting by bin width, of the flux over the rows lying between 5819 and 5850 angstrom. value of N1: 14.7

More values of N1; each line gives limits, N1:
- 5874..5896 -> 13.8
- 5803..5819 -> 14.3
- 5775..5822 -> 14.7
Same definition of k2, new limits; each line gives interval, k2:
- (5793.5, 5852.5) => 0.7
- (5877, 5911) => 0.5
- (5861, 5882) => 0.5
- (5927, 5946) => 0.5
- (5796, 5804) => 1.2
